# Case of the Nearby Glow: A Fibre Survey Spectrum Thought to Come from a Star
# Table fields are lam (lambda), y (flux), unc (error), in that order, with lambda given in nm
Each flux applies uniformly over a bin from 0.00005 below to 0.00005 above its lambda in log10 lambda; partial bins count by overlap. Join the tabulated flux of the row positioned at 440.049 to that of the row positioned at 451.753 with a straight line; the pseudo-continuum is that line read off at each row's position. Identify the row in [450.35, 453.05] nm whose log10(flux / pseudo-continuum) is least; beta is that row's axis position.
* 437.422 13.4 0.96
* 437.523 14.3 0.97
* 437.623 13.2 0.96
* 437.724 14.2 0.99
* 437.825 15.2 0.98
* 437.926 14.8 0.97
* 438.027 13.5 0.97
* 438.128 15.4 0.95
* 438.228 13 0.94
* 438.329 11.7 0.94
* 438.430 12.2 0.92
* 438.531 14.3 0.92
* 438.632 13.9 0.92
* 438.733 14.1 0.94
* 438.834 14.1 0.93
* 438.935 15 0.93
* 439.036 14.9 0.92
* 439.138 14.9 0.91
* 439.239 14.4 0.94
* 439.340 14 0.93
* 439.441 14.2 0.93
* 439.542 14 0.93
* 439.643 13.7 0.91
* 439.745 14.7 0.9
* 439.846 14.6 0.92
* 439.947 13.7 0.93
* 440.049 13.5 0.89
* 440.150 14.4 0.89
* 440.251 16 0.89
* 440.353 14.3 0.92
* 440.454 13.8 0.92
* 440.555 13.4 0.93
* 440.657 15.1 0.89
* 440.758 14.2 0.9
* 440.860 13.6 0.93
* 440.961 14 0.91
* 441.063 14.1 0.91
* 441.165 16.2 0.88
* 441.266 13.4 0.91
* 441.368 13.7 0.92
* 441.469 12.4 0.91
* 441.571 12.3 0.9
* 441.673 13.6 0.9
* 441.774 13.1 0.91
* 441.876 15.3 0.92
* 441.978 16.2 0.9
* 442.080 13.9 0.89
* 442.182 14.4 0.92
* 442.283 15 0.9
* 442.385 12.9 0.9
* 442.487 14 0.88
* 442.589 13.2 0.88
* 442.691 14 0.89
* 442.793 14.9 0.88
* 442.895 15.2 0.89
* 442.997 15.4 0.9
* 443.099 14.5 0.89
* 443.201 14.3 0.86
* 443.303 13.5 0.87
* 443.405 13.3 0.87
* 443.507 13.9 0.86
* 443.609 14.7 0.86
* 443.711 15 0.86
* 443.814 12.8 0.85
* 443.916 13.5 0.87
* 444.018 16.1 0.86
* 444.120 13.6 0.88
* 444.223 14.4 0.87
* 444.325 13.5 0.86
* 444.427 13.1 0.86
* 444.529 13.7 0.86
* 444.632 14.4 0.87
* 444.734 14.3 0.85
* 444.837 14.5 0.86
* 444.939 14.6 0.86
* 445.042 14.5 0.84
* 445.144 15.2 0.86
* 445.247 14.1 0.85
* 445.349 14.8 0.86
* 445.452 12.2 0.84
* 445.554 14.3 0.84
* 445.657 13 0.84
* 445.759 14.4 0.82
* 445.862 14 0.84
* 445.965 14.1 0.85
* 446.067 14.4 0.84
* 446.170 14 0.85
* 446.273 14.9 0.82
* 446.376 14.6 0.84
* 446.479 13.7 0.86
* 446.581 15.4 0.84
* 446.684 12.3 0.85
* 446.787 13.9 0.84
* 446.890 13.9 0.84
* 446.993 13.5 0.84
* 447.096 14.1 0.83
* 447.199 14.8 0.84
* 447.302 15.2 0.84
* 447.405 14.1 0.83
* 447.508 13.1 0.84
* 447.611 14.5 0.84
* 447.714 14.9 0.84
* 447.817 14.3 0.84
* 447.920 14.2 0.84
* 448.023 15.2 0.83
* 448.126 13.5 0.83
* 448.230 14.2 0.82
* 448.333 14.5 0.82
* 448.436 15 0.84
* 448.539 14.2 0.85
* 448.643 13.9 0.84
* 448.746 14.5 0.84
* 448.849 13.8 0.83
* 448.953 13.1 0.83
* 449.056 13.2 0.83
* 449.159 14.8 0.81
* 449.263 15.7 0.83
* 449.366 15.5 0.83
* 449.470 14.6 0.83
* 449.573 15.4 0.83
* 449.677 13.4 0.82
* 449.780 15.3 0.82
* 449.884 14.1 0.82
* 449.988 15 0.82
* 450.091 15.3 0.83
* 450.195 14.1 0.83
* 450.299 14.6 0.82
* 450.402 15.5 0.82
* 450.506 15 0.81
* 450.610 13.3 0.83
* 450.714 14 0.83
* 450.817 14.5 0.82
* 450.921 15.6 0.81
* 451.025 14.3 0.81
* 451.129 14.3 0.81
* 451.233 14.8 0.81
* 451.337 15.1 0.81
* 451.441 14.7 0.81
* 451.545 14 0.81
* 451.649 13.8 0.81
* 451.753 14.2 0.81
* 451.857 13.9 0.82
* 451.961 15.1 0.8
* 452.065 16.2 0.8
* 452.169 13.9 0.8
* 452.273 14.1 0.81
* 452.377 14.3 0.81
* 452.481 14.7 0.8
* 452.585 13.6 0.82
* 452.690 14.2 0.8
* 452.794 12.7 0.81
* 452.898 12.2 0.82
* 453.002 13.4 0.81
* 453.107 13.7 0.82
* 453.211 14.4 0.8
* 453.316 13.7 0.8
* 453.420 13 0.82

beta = 452.898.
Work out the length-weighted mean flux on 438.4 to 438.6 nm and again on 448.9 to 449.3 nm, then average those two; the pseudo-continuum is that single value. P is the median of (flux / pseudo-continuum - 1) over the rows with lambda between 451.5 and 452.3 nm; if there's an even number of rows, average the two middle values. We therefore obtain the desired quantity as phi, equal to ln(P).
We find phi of -3.9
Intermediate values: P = 0.020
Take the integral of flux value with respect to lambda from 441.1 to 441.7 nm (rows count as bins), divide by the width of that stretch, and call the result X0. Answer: 13.6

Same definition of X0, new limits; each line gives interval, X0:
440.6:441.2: 14.5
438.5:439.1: 14.4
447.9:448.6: 14.4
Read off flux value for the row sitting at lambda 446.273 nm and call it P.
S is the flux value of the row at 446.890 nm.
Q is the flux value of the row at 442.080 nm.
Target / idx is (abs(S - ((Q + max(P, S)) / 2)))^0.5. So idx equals 0.71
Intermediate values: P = 14.9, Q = 13.9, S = 13.9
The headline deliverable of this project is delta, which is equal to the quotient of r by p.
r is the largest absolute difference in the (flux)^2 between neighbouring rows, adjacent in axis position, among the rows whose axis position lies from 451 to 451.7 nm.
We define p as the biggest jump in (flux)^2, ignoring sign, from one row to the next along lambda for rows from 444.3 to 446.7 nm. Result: 0.2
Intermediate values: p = 86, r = 20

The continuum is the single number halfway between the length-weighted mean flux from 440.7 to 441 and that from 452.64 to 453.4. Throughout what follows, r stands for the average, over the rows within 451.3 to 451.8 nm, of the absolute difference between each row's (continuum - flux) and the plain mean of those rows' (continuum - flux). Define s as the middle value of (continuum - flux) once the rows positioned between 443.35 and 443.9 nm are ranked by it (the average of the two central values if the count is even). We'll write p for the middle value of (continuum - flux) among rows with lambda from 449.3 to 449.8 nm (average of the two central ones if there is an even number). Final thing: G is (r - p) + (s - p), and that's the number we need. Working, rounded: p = -1.6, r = 0.4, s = -0.2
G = 3.4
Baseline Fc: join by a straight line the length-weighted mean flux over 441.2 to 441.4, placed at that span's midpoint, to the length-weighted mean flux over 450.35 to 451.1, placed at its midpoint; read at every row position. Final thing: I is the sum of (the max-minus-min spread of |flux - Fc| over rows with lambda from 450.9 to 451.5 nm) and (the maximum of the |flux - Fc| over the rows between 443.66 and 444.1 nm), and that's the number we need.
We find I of 3.0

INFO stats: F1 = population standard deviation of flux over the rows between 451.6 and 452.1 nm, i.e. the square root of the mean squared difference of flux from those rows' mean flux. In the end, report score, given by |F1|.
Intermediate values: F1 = 0.90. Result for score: 0.90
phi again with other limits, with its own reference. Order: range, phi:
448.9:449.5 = -2.7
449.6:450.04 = -2.9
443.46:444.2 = -4.7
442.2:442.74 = -4.1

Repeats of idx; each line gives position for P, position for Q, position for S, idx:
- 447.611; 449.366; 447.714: 0.55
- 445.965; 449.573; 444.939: 0.63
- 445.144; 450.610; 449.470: 0.59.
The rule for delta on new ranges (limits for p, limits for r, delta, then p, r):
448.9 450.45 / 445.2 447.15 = 1.5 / 58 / 86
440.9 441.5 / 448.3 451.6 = 0.7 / 83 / 58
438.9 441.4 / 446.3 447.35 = 1.0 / 83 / 86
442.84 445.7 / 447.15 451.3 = 0.7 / 77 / 58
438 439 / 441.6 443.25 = 1.0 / 68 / 69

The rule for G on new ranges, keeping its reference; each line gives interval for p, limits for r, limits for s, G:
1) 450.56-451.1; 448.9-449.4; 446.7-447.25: 2.0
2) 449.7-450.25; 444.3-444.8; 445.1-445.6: 2.4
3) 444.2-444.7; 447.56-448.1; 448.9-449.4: -0.8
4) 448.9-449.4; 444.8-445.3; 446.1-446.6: 1.5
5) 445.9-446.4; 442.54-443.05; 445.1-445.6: 1.5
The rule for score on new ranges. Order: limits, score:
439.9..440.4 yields 0.88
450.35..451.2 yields 0.72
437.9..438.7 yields 1.18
